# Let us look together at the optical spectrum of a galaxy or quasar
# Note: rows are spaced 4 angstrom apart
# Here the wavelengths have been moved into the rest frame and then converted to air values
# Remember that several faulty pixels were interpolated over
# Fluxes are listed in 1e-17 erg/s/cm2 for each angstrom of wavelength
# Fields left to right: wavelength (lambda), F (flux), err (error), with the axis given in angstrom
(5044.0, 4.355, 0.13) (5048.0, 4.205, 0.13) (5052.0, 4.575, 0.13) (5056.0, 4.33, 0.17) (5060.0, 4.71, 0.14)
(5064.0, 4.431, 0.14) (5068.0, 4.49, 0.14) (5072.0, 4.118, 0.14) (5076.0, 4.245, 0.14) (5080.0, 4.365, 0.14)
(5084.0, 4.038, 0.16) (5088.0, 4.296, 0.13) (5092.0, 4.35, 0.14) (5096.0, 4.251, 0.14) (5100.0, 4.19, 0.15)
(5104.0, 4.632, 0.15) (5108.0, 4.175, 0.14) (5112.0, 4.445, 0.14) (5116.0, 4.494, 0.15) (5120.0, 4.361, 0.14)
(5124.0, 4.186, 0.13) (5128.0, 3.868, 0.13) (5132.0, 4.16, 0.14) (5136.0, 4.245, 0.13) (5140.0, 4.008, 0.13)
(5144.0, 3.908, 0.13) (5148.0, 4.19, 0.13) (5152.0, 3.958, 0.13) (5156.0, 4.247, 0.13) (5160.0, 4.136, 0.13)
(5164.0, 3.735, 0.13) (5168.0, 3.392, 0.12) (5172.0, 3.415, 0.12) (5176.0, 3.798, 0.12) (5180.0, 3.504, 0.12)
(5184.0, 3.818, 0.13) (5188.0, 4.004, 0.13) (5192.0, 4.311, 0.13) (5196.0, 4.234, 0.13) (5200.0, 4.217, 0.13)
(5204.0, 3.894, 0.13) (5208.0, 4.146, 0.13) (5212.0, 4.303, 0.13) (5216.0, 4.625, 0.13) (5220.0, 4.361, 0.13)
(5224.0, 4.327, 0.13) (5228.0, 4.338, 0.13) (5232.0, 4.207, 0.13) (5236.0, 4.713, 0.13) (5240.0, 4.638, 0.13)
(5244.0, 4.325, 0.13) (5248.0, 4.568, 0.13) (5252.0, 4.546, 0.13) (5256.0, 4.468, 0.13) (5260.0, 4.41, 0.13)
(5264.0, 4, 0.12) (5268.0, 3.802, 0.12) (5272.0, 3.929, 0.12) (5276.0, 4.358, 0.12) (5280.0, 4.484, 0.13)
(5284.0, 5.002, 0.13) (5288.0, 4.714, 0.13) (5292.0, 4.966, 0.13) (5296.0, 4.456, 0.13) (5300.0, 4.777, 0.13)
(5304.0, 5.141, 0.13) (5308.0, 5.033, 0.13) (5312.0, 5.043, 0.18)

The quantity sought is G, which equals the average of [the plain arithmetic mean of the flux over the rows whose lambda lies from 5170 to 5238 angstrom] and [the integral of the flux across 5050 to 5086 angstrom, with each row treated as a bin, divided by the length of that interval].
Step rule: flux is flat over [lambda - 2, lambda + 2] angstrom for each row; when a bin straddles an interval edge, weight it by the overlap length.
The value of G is 4.25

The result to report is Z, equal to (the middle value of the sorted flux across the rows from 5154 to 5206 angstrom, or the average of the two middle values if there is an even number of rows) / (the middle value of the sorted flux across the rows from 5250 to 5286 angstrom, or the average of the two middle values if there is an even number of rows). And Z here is 0.88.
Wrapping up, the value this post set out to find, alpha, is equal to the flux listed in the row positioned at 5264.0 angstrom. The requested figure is 4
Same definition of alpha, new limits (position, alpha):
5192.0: 4.311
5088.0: 4.296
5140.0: 4.008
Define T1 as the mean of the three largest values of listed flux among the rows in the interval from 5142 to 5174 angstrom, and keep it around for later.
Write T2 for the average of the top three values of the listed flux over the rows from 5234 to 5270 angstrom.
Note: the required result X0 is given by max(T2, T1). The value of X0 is 4.64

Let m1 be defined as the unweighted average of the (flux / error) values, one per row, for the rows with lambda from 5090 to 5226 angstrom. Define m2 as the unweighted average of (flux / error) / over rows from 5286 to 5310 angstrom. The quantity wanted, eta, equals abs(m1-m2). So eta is 6.2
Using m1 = 31.1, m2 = 37.3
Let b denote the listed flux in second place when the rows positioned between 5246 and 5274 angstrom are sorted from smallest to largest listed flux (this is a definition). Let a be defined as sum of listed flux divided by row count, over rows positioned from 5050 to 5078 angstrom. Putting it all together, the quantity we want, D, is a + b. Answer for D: 8.34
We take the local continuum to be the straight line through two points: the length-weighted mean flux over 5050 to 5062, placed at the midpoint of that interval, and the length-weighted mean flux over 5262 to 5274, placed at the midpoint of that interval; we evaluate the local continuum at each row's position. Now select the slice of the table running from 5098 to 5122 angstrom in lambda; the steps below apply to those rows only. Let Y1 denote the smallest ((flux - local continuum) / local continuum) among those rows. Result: -0.05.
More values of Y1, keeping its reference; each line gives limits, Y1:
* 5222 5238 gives 0.05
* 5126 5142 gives -0.11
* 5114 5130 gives -0.11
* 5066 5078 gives -0.08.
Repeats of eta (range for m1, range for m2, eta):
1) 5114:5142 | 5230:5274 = 3.1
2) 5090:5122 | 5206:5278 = 3.6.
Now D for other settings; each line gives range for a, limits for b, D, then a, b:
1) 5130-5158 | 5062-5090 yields 8.22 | 4.10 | 4.118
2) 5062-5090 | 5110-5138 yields 8.44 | 4.28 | 4.16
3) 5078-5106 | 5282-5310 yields 9.02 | 4.30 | 4.714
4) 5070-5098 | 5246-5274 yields 8.17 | 4.24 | 3.929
